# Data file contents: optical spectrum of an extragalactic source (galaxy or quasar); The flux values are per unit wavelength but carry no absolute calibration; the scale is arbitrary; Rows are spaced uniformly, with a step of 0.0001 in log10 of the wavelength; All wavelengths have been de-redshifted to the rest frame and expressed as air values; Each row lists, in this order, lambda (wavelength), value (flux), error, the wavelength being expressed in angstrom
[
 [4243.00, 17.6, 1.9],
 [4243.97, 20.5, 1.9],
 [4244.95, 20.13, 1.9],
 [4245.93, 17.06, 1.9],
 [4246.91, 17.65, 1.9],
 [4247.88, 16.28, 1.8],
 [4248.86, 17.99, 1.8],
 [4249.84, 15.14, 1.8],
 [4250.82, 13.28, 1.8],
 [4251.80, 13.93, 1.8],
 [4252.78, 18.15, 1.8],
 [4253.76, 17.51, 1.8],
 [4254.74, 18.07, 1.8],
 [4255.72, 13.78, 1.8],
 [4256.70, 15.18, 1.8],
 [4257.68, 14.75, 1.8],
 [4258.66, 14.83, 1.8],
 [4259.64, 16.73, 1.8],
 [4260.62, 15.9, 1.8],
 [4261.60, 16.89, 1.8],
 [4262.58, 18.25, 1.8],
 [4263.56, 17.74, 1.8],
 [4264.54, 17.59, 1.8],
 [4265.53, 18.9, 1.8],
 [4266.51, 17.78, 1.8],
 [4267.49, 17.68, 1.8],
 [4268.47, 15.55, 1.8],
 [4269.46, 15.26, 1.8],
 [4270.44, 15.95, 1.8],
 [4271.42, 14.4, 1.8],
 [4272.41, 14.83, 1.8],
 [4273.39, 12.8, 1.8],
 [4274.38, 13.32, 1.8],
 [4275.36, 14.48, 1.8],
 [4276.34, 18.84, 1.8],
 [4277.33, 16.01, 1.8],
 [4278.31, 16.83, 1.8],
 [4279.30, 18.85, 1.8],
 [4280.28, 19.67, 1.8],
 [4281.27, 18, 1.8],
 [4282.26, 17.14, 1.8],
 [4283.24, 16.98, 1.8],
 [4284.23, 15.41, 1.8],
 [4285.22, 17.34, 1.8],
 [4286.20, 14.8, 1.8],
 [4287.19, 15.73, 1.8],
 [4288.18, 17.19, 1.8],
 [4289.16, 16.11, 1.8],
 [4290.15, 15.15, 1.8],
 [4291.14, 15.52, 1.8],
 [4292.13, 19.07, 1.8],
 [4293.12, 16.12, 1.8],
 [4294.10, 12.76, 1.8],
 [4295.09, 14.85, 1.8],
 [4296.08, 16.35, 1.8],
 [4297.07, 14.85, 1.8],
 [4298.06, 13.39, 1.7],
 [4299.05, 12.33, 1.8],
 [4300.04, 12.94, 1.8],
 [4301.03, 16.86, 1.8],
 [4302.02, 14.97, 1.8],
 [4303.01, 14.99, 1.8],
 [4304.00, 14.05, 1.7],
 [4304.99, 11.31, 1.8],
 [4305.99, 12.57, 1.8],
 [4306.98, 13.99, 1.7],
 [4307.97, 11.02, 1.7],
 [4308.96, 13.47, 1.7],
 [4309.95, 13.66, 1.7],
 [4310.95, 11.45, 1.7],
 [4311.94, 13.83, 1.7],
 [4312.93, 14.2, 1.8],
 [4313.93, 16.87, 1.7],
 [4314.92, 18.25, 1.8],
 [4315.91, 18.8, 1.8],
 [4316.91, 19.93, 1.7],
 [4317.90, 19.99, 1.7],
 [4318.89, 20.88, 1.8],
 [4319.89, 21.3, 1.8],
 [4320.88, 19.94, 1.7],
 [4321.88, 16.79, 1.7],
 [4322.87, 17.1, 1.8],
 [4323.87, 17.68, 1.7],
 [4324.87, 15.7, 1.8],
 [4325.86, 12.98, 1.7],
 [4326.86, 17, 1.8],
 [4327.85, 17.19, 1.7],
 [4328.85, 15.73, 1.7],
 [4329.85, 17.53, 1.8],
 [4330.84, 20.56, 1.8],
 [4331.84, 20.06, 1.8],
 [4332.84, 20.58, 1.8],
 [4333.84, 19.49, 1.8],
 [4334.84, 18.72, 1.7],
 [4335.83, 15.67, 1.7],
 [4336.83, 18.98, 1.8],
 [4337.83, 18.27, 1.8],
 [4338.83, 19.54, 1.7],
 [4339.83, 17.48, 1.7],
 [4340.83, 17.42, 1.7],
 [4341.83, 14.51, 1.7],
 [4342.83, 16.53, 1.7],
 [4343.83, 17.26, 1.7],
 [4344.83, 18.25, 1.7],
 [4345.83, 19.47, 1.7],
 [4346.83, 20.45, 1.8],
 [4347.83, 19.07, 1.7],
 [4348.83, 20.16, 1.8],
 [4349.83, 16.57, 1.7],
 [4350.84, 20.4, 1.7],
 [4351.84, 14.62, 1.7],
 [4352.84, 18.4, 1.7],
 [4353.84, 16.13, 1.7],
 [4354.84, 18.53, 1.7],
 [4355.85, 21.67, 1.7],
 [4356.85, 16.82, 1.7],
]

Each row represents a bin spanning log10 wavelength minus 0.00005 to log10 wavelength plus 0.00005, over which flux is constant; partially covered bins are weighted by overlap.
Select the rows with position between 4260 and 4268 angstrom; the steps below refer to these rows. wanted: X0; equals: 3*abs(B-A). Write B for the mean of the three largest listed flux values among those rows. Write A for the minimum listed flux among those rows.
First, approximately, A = 15.9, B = 18.3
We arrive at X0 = 7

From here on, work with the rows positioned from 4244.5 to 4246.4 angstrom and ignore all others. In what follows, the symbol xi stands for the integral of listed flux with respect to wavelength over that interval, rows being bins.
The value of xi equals 35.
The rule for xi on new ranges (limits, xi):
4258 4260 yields 31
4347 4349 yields 39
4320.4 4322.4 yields 37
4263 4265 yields 35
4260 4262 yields 33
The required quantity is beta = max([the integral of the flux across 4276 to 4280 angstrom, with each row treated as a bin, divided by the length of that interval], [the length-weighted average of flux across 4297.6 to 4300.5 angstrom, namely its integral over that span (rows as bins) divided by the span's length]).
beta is 17.7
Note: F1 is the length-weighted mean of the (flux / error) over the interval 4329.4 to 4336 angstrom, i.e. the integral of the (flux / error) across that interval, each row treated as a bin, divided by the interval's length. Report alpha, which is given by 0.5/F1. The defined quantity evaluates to 0.0464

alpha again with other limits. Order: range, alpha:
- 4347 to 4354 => 0.0475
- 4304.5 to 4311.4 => 0.0691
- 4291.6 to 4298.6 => 0.0583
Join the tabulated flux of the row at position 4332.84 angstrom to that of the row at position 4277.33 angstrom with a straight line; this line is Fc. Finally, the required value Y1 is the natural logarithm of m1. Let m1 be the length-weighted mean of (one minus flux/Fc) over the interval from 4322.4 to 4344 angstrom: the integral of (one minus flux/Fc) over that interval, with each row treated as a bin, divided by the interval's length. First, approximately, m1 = 0.148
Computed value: -1.91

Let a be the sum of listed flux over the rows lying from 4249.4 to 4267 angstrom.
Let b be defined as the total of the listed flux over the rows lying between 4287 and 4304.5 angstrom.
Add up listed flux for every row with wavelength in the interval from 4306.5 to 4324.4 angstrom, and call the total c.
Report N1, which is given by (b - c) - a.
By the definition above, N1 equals -320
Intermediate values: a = 294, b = 273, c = 299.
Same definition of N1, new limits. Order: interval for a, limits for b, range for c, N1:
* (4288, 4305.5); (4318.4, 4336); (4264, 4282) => -241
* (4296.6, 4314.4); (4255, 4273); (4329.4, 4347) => -286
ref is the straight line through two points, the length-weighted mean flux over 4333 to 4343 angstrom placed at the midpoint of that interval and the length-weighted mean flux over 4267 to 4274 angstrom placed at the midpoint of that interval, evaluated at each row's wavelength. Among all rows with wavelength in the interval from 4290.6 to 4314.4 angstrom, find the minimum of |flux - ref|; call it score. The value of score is 0.01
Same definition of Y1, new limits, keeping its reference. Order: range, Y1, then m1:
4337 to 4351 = -1.88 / 0.153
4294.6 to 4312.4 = -1.41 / 0.244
